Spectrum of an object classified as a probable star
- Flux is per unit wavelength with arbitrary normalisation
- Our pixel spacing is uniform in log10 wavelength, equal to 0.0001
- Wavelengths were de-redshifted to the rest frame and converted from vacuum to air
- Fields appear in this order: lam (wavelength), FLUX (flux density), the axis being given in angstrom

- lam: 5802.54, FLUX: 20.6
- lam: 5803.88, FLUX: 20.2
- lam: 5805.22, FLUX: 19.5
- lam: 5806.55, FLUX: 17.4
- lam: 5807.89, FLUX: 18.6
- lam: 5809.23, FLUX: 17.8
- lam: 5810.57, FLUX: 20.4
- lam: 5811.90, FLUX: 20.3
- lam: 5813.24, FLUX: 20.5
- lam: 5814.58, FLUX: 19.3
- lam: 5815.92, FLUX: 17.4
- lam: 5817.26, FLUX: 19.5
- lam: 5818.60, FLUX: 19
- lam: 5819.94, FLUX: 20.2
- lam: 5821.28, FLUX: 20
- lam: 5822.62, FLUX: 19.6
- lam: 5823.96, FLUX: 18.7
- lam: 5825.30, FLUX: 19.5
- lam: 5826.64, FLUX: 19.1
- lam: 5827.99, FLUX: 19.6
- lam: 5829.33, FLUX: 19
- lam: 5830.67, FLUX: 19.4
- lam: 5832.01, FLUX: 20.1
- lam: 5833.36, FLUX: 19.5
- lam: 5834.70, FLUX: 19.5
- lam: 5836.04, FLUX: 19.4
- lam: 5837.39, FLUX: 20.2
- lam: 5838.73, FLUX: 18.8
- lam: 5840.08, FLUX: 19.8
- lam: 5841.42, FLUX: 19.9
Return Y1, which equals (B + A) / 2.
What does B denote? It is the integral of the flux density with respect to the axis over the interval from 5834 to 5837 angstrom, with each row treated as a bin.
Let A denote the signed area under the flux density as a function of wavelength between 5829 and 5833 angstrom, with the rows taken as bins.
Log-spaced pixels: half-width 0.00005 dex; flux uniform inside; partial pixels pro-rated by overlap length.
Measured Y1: 68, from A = 78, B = 59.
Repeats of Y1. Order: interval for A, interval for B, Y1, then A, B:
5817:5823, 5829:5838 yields 147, 118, 176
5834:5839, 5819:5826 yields 117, 98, 137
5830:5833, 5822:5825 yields 58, 59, 58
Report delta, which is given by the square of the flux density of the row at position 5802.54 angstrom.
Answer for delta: 424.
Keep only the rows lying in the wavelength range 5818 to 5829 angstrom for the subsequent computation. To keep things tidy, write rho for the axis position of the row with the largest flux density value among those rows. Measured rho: 5819.94 angstrom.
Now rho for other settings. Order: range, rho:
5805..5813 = 5810.57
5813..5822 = 5813.24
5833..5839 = 5837.39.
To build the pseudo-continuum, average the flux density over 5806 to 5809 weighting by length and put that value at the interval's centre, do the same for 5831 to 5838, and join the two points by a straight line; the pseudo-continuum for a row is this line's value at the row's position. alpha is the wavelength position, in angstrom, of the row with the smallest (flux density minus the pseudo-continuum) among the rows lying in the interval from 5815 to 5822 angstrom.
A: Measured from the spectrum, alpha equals 5815.92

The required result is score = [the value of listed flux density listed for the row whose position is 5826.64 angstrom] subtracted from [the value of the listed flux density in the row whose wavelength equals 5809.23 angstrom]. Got -1.3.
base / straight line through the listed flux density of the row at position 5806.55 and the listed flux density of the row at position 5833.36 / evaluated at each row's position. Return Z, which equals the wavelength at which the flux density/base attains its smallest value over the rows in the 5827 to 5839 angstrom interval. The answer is 5838.73 angstrom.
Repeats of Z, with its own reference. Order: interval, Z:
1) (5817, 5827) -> 5823.96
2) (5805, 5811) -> 5806.55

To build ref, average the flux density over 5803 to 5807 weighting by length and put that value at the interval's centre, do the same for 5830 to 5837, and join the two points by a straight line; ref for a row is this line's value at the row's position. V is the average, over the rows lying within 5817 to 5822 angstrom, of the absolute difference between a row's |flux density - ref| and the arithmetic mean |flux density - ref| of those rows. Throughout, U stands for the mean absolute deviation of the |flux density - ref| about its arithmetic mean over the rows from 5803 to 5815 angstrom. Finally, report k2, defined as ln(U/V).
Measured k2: 0.69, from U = 0.42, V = 0.21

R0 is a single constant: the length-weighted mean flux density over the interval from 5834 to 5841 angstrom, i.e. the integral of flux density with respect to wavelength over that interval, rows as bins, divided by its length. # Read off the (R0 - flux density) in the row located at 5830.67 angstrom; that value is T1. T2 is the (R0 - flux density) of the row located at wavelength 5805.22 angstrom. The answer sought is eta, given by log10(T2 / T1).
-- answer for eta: -0.4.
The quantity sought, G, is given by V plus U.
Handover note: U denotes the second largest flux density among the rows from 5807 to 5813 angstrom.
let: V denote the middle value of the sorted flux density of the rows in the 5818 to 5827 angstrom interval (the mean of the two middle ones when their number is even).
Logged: 39.8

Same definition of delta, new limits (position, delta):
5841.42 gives 396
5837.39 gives 408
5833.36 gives 380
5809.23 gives 317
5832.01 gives 404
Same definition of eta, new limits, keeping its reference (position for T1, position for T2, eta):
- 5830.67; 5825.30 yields -0.4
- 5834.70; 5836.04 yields 0.4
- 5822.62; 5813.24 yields 1.4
